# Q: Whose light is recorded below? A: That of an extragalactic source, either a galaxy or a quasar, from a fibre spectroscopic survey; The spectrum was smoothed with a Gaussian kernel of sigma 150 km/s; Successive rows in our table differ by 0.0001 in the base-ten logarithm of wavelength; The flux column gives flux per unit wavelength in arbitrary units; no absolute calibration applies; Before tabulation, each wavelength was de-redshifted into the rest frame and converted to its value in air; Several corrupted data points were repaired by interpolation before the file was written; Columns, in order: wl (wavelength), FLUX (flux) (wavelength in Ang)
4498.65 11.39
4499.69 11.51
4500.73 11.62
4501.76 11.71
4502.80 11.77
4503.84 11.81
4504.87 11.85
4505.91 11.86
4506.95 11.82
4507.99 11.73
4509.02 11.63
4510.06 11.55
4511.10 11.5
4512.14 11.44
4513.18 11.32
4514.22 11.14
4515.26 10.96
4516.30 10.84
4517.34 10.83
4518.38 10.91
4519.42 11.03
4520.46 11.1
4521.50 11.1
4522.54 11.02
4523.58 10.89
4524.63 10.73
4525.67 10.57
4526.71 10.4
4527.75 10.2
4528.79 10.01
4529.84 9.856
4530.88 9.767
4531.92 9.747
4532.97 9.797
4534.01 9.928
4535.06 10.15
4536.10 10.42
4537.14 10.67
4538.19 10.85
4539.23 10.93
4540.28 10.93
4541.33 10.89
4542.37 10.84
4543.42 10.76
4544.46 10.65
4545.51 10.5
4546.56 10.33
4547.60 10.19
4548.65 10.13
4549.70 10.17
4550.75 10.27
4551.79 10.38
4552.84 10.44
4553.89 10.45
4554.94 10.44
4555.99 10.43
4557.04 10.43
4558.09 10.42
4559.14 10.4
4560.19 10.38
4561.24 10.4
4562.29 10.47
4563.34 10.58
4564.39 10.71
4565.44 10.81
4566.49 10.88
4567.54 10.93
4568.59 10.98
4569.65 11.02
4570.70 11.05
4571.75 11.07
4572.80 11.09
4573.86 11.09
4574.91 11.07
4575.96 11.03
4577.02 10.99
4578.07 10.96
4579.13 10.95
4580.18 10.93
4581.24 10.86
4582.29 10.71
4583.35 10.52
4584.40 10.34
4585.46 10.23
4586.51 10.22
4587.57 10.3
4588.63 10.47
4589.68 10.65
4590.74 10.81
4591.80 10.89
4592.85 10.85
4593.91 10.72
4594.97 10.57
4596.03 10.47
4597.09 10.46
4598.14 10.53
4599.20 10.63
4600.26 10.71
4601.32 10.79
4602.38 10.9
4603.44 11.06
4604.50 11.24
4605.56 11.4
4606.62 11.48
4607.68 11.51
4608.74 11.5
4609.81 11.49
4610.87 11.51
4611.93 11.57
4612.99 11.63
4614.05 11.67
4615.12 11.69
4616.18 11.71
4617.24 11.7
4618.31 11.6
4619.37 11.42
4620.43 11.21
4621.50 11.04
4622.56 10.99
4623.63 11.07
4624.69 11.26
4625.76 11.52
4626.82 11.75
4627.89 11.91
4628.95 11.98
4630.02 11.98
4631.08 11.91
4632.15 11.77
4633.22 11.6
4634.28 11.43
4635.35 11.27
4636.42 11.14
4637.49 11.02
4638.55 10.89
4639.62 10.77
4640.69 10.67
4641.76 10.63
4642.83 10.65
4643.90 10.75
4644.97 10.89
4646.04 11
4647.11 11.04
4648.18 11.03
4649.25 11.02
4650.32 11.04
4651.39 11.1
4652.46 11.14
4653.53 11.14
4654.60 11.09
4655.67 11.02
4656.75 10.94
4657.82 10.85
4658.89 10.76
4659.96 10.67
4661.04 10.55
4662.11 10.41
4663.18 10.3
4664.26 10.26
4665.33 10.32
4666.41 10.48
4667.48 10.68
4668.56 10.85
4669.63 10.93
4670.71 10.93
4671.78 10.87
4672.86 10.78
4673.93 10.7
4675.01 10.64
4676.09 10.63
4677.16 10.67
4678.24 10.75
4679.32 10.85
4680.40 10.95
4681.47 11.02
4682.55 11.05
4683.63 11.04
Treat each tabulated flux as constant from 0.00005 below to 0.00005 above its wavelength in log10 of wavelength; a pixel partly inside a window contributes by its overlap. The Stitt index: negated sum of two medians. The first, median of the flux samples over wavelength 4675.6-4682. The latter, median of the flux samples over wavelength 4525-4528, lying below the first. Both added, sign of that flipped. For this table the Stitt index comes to -21.2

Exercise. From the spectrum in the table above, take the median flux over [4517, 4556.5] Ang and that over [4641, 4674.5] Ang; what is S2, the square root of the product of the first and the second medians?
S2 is 10.6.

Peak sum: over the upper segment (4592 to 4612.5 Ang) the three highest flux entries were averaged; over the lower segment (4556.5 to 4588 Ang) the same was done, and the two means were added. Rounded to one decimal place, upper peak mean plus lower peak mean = 22.6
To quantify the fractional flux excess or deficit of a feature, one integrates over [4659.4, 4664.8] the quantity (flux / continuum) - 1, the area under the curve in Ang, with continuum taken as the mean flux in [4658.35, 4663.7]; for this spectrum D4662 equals -0.1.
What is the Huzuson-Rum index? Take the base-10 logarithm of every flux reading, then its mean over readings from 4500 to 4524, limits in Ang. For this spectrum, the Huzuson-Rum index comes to 1.06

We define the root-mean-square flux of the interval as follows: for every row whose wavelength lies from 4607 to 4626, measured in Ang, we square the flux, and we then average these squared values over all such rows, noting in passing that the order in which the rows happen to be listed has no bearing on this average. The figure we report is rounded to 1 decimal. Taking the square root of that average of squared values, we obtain 11.5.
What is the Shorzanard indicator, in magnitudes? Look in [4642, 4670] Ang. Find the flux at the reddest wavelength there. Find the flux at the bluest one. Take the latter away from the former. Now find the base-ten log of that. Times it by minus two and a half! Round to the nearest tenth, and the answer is 1.4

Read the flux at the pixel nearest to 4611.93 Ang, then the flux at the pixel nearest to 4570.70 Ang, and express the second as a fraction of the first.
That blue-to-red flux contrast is 0.96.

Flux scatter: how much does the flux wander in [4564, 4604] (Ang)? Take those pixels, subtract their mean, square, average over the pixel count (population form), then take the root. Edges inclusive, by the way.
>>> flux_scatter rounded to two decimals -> 0.25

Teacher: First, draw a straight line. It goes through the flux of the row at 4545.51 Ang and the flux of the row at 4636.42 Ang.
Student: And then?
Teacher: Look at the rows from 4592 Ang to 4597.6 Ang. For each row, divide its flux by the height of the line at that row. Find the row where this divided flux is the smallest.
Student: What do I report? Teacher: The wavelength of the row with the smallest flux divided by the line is 4597.09 Ang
